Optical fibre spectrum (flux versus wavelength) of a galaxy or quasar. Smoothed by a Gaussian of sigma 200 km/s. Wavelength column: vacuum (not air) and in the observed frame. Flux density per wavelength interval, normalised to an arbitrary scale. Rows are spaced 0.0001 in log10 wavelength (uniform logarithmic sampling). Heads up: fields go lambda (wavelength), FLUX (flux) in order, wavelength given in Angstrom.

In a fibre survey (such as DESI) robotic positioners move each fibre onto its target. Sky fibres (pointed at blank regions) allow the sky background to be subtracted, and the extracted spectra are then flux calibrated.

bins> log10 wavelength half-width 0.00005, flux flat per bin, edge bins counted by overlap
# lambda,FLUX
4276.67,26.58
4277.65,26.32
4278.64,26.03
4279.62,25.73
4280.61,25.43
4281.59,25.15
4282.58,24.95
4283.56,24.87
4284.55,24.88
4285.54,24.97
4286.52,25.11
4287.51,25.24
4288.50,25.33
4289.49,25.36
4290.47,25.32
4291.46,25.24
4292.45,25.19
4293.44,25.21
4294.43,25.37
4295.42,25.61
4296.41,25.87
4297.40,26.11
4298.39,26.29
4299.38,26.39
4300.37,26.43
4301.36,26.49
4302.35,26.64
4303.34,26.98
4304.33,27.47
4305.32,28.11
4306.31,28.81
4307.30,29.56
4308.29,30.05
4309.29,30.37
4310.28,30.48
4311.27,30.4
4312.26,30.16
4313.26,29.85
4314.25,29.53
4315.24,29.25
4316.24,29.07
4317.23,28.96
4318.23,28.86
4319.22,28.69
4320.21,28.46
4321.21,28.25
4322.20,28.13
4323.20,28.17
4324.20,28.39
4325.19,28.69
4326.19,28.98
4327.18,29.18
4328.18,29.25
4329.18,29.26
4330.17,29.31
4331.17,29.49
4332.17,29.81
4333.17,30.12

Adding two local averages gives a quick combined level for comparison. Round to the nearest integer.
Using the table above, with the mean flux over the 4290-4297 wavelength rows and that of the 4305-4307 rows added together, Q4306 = 54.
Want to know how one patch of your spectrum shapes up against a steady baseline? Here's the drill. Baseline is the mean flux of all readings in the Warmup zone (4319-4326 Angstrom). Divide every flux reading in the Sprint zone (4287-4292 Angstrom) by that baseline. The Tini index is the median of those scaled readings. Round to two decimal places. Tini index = 0.89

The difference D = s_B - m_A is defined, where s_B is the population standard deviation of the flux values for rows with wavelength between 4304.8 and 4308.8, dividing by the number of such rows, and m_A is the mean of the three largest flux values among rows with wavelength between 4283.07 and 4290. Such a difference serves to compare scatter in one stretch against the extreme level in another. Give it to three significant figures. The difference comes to -24.6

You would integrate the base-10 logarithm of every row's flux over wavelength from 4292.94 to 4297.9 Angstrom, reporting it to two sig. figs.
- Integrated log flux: 7.0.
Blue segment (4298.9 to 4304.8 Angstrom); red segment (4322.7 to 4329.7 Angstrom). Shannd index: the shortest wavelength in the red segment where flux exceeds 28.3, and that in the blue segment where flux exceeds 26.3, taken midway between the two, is 4311.8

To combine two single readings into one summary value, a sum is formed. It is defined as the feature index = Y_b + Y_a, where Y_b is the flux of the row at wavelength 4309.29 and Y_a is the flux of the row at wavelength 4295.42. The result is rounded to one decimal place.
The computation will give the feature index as 56.0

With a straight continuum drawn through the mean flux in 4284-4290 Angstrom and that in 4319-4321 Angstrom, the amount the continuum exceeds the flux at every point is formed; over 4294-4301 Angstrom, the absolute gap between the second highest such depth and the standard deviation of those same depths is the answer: 0.2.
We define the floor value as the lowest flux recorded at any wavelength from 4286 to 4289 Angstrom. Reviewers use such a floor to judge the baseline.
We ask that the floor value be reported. 25.11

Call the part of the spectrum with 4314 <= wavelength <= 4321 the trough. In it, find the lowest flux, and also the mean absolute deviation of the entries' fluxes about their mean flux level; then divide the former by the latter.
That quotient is 107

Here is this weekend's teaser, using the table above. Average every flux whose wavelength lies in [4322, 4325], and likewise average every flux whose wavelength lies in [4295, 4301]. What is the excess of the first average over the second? 2.1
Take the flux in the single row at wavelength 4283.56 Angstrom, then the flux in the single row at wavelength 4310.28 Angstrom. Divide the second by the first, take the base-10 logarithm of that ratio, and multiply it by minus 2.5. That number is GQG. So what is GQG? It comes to -0.22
